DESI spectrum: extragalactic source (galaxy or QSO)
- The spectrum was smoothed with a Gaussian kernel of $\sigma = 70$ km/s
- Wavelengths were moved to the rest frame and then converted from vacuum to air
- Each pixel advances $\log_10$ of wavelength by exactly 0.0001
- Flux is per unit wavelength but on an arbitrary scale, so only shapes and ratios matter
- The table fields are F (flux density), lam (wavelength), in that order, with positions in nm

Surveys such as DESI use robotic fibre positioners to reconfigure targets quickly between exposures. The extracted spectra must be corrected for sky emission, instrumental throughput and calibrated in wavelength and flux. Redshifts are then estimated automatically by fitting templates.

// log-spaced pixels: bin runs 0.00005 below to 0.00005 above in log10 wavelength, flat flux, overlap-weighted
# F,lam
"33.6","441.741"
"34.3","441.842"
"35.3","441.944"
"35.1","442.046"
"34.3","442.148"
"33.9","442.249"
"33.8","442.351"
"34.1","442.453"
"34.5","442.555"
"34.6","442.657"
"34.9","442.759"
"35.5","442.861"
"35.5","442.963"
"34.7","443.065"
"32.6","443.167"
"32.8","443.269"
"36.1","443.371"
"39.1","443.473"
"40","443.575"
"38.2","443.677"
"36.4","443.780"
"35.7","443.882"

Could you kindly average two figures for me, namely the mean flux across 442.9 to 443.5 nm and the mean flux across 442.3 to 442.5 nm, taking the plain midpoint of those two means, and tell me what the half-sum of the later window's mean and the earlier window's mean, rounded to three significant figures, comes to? 34.5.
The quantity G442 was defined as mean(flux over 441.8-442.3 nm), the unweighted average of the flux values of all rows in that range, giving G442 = 34.6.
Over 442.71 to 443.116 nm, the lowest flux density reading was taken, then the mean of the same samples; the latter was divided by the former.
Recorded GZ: 1.013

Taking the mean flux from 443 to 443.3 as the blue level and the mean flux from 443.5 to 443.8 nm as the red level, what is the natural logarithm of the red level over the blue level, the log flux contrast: 0.14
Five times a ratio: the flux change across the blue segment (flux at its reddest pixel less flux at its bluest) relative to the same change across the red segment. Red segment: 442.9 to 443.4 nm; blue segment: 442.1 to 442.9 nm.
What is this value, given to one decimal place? 10.0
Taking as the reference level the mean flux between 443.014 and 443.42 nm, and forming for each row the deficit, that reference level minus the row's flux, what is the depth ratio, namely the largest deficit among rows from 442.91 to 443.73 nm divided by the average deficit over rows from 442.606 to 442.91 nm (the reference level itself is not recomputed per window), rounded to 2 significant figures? -1.5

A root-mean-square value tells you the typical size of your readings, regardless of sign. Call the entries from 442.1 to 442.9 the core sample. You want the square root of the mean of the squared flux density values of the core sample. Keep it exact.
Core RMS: 34.5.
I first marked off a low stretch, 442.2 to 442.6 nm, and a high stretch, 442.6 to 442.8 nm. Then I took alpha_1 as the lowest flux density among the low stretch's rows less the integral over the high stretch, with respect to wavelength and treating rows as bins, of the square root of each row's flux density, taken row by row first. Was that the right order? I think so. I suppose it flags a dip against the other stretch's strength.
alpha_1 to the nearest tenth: 32.6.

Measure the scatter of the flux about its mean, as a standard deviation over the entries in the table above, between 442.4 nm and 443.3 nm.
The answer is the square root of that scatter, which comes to 1.0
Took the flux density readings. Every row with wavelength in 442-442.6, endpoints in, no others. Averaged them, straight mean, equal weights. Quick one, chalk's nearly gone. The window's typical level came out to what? 34.3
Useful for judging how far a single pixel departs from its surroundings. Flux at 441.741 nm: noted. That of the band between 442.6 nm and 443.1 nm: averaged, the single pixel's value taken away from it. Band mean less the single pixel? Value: 1.4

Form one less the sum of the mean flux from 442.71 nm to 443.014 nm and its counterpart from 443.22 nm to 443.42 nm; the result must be -68.8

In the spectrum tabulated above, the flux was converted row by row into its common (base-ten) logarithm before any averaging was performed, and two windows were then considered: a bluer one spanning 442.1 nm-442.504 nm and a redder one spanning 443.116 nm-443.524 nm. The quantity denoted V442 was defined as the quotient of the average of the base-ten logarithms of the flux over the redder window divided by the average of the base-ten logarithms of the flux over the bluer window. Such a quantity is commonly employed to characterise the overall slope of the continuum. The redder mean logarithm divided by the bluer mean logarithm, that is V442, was 1.008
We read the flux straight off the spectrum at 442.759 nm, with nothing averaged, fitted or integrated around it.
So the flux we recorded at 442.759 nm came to 34.9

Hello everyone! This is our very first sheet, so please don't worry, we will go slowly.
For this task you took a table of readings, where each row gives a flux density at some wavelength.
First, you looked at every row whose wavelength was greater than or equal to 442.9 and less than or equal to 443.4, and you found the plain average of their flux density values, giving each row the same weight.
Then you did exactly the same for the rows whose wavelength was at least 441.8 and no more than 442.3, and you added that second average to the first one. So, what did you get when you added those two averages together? 68.9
